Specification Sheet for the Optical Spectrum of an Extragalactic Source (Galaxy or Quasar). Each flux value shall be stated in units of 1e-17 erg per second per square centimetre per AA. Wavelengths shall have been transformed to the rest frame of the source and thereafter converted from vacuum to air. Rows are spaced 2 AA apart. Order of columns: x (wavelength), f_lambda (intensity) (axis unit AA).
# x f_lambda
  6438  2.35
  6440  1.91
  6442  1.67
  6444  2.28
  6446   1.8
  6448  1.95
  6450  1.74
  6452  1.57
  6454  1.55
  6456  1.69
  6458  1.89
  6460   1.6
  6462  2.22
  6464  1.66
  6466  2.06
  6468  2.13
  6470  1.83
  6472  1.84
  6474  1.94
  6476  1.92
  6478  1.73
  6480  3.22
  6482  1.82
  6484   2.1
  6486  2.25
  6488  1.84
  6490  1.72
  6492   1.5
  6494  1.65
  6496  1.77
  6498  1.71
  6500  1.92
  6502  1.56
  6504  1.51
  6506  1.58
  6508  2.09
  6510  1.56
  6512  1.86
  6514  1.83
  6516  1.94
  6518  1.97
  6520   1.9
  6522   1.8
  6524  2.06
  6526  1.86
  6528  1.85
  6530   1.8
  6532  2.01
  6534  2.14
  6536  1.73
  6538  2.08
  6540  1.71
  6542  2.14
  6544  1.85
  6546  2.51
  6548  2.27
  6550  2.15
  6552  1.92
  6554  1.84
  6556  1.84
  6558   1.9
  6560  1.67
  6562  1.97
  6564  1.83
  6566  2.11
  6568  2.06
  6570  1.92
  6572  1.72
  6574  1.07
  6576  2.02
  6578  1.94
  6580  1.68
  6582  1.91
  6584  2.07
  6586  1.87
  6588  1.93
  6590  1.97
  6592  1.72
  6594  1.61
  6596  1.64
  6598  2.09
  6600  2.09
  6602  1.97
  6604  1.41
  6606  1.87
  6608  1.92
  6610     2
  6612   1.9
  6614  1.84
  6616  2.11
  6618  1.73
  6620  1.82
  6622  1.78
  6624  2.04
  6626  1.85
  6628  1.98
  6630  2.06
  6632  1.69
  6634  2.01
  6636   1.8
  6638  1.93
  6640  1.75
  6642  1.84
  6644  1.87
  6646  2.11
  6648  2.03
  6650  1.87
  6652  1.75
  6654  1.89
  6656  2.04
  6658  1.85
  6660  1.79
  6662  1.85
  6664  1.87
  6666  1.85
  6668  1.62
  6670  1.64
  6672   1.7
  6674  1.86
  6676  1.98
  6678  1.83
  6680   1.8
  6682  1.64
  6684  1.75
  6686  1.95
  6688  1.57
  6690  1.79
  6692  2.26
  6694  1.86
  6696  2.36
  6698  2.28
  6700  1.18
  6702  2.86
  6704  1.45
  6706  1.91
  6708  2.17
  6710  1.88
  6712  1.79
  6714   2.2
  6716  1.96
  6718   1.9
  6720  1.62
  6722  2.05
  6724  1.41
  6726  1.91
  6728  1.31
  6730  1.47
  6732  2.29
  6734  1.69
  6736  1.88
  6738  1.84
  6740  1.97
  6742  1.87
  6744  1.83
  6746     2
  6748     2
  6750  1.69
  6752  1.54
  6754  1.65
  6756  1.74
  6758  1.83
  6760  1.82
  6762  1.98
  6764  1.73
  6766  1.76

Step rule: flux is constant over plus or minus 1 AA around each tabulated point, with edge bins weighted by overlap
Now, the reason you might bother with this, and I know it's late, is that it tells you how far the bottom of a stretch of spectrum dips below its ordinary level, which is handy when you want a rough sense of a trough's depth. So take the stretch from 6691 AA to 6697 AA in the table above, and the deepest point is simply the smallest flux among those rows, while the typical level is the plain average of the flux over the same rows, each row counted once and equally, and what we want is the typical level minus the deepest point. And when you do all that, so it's 0.30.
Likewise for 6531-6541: 0.22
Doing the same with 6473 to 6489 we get 0.37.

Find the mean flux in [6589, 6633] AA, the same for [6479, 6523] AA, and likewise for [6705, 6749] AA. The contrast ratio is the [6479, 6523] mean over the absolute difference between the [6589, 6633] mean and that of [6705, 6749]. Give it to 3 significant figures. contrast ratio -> 294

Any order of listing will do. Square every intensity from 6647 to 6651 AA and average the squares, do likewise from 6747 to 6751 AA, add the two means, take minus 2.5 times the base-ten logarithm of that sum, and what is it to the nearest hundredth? -2.15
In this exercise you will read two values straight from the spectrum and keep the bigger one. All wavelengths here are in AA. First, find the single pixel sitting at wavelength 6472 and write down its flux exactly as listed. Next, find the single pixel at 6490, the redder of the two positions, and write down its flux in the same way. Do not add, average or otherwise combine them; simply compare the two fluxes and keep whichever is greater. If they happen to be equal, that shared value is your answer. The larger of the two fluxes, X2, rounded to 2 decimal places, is 1.84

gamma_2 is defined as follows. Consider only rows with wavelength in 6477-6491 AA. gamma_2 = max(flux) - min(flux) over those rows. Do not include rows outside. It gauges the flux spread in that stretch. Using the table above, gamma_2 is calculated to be 1.50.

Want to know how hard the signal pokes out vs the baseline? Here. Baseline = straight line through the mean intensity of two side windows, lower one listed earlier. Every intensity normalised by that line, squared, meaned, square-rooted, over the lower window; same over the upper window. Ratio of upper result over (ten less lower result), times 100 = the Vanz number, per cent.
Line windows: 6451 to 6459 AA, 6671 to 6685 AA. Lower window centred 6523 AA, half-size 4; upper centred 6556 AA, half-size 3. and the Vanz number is 12.1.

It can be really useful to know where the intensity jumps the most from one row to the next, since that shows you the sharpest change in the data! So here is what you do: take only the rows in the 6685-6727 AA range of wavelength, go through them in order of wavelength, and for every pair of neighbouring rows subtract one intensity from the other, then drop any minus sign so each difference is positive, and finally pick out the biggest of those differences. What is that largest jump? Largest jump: 1.7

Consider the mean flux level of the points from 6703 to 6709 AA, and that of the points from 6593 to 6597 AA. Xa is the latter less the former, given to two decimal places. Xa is -0.22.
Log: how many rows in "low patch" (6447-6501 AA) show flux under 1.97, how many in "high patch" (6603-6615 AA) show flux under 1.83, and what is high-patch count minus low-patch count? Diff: -20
